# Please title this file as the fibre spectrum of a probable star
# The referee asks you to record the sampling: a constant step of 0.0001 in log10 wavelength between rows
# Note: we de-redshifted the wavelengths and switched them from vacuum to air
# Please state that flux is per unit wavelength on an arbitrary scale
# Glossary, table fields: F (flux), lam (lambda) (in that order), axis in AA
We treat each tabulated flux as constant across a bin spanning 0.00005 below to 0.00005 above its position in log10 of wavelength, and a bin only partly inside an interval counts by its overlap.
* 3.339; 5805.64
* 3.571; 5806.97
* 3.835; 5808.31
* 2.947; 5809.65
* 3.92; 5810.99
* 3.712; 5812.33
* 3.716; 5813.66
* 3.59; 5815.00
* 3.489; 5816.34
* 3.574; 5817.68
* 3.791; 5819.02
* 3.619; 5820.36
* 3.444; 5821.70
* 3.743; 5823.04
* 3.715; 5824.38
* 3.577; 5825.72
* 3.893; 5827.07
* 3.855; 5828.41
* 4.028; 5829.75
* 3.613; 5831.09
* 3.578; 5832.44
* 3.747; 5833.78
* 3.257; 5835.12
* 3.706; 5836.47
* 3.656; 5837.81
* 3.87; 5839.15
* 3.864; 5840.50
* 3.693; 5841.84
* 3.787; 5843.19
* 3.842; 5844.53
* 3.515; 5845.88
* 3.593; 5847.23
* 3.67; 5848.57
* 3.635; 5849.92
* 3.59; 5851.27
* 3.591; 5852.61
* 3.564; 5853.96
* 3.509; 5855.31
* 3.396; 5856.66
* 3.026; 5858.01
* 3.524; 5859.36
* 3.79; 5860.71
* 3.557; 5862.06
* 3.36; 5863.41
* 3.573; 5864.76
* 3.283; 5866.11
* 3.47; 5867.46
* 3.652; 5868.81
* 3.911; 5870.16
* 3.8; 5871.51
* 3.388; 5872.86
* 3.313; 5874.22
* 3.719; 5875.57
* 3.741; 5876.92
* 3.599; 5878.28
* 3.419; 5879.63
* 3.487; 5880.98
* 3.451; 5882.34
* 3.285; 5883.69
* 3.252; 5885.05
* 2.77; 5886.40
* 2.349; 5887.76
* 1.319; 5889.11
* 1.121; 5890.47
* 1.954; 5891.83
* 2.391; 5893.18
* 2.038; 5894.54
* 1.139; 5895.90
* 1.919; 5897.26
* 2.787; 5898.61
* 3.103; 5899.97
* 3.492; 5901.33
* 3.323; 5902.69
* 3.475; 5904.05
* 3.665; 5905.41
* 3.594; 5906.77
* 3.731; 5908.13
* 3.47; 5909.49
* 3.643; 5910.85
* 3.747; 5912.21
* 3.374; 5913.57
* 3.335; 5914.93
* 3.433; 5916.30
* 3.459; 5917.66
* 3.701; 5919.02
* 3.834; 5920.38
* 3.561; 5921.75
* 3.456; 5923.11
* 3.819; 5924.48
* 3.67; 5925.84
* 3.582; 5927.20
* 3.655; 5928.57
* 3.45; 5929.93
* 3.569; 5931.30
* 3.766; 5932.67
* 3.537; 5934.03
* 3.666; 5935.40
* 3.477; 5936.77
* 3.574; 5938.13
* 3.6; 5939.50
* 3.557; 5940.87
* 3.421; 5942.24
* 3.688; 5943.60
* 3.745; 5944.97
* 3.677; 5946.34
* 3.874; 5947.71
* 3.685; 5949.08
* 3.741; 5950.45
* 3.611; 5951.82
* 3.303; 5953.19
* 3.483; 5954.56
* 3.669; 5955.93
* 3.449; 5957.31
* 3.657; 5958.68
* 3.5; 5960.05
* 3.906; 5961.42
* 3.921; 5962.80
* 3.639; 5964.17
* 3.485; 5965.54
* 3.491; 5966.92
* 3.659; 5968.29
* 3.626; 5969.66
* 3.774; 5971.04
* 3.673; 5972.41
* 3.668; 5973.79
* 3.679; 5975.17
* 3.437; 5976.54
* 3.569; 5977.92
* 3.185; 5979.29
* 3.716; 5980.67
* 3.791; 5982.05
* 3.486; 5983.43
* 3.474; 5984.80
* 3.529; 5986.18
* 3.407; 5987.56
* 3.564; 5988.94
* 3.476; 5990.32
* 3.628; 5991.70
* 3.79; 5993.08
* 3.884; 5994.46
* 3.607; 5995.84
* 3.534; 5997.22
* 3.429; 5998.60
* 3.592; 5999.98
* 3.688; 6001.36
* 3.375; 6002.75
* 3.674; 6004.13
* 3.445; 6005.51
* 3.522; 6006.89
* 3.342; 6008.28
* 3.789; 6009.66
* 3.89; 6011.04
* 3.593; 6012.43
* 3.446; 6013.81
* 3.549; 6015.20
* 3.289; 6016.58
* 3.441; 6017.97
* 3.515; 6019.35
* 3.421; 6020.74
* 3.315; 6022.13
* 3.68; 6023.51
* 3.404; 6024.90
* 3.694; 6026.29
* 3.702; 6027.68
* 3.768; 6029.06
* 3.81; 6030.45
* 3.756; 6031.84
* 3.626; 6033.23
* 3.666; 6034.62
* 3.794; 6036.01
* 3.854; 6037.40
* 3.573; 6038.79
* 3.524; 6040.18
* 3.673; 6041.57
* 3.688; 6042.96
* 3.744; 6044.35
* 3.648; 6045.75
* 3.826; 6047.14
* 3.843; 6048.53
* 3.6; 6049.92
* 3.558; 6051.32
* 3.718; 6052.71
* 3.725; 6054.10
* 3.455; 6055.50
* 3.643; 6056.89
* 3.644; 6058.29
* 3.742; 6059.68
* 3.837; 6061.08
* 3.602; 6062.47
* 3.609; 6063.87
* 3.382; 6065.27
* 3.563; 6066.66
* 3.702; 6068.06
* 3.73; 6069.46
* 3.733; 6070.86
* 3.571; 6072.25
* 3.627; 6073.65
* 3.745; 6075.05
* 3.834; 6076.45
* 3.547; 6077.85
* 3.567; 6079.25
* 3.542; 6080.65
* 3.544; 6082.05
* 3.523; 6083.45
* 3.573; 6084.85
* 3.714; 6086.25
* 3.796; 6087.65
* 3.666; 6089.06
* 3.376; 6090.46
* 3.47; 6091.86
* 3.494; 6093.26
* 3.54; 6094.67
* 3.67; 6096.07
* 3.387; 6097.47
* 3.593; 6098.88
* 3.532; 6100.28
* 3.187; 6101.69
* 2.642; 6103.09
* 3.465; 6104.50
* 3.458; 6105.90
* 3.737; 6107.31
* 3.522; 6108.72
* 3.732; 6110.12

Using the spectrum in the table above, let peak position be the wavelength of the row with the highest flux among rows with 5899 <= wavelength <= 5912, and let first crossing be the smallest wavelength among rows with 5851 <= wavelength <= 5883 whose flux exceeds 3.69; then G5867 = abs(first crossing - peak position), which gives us 47.4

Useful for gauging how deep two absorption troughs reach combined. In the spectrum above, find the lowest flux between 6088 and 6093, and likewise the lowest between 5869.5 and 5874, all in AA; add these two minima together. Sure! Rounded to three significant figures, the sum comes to 6.76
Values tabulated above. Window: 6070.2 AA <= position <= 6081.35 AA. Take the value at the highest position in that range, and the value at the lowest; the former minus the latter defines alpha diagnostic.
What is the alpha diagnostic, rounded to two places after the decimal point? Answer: -0.19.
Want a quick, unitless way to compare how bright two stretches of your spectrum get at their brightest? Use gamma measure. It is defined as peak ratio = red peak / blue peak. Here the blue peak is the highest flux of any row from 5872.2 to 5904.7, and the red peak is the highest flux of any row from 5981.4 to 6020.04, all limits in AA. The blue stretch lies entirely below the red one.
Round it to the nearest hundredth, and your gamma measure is 1.04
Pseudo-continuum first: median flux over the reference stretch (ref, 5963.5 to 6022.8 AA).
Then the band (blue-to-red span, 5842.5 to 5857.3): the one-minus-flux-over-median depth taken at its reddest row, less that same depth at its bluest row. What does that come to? 0.11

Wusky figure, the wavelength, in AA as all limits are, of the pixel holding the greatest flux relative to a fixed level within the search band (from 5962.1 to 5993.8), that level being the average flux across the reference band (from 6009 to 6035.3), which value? 5962.80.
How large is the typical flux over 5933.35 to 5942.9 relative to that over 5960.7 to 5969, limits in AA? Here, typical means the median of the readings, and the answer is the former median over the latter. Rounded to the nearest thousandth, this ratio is 0.975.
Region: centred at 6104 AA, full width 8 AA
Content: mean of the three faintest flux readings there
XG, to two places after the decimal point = 3.10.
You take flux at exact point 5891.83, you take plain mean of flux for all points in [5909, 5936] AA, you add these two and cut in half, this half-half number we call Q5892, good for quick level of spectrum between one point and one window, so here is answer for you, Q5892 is 2.77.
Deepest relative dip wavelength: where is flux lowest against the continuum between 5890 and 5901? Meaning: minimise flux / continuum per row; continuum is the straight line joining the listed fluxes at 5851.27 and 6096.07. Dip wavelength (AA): 5890.47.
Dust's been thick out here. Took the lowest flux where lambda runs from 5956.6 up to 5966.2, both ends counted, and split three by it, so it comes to 0.870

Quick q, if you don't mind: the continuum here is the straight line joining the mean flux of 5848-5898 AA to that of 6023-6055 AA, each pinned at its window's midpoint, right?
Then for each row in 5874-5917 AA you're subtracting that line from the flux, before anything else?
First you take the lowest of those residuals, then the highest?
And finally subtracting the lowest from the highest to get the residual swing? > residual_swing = 2.7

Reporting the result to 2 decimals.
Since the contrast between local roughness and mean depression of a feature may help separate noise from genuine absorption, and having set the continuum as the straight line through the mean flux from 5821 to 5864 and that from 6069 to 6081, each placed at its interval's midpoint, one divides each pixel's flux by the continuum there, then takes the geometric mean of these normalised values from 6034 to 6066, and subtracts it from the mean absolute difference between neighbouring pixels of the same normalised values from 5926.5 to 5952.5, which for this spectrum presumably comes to -0.97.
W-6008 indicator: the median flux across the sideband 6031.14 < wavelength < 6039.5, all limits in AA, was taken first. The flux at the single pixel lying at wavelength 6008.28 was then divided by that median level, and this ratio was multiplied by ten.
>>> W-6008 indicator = 9.0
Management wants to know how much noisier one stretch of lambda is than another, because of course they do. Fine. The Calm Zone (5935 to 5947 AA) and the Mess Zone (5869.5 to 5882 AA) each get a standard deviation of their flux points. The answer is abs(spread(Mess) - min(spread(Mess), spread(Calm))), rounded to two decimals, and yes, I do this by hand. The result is 0.10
